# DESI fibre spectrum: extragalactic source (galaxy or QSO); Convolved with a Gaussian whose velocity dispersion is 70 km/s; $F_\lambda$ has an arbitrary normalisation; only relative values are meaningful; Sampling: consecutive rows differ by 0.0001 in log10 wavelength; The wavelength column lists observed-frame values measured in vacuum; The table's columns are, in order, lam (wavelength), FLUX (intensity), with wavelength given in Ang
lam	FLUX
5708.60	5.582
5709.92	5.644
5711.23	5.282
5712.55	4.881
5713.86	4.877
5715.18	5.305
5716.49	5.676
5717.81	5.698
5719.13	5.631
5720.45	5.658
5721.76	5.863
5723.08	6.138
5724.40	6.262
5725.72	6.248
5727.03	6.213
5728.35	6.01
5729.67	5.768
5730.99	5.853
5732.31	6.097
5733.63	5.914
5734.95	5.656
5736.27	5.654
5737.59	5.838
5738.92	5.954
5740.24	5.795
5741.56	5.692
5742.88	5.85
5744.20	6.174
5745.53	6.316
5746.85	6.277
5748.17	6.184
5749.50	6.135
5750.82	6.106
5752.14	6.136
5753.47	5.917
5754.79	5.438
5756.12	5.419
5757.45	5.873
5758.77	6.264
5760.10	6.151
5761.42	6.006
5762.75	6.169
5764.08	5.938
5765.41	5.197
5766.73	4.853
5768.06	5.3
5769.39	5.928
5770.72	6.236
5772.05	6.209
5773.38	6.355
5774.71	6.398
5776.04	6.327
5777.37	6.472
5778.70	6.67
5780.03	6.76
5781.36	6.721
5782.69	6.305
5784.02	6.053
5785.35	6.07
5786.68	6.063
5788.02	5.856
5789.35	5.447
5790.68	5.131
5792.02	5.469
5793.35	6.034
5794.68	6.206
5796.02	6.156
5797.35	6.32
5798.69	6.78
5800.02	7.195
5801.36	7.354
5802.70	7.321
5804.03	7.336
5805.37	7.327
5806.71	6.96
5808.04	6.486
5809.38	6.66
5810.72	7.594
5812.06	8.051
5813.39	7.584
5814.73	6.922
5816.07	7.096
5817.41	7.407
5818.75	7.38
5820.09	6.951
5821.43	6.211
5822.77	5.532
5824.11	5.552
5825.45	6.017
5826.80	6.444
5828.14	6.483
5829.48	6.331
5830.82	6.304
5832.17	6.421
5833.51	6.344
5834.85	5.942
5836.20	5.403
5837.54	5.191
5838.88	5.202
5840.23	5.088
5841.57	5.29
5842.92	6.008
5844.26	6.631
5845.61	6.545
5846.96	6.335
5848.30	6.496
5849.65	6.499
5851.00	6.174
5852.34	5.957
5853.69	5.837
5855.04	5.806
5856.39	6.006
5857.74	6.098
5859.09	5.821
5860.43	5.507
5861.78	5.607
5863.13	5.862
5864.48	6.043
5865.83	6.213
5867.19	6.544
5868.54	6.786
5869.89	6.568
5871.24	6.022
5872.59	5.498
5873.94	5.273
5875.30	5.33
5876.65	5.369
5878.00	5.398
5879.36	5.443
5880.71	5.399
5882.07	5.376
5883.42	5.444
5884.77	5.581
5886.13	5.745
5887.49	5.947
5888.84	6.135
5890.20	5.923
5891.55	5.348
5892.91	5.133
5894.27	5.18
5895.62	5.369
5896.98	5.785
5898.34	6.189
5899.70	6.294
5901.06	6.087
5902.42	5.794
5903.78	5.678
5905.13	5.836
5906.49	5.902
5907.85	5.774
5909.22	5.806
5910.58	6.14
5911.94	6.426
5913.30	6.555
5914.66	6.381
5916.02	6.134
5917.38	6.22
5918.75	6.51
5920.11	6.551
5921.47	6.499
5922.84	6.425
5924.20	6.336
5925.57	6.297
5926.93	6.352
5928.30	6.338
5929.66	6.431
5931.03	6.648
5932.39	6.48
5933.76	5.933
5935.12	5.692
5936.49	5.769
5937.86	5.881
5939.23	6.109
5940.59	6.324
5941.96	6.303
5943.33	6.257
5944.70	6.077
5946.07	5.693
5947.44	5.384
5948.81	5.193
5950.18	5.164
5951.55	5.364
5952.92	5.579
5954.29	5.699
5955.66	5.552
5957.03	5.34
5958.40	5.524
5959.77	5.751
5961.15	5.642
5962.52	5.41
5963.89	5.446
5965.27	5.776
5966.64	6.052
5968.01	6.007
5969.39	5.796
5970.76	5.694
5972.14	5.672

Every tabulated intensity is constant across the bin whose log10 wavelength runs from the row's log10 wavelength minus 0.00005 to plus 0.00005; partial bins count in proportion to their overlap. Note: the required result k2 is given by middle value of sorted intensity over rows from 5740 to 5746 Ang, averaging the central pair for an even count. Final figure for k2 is 5.85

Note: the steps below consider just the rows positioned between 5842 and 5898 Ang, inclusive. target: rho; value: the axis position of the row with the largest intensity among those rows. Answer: 5868.54 Ang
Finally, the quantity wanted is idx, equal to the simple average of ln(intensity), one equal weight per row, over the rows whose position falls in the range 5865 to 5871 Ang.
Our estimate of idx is 1.88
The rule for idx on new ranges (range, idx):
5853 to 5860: 1.78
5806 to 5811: 1.93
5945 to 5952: 1.68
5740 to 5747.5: 1.79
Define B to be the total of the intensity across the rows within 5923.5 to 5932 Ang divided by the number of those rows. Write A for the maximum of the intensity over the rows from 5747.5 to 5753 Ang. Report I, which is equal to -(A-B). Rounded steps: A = 6.184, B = 6.4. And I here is 0.2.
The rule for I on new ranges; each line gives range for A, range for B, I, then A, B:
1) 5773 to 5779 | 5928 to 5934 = -0.3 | 6.67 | 6.4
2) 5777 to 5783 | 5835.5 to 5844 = -1.4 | 6.76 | 5.4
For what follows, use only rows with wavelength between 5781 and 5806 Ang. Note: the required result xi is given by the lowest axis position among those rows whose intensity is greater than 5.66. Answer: 5781.36 Ang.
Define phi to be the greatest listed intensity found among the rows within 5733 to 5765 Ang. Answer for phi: 6.316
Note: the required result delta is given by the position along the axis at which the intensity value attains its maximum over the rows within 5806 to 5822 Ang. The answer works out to 5812.06 Ang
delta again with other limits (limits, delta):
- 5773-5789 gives 5780.03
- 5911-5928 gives 5913.30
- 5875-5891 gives 5888.84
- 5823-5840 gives 5828.14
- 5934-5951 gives 5940.59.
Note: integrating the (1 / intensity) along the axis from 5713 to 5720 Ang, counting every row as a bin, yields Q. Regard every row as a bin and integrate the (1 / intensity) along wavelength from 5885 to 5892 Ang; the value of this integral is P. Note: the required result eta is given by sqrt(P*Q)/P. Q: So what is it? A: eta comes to 1.04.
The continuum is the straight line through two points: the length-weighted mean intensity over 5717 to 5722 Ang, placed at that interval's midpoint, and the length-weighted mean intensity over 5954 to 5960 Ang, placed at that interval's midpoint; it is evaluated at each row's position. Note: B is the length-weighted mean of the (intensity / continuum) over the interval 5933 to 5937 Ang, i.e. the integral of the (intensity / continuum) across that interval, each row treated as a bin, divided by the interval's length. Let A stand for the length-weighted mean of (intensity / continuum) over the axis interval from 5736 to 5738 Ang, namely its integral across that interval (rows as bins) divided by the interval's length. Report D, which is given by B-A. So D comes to 0.031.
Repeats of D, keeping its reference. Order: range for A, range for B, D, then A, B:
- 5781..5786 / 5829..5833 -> 0.020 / 1.11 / 1.13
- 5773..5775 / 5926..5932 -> 0.031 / 1.13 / 1.16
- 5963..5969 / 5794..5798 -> 0.057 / 1.05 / 1.10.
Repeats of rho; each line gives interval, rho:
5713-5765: 5745.53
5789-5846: 5812.06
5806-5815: 5812.06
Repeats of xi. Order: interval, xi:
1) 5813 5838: 5813.39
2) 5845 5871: 5845.61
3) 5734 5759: 5737.59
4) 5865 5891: 5865.83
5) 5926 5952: 5926.93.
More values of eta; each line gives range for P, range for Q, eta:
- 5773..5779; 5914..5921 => 1.09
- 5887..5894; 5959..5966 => 1.00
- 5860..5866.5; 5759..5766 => 1.03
